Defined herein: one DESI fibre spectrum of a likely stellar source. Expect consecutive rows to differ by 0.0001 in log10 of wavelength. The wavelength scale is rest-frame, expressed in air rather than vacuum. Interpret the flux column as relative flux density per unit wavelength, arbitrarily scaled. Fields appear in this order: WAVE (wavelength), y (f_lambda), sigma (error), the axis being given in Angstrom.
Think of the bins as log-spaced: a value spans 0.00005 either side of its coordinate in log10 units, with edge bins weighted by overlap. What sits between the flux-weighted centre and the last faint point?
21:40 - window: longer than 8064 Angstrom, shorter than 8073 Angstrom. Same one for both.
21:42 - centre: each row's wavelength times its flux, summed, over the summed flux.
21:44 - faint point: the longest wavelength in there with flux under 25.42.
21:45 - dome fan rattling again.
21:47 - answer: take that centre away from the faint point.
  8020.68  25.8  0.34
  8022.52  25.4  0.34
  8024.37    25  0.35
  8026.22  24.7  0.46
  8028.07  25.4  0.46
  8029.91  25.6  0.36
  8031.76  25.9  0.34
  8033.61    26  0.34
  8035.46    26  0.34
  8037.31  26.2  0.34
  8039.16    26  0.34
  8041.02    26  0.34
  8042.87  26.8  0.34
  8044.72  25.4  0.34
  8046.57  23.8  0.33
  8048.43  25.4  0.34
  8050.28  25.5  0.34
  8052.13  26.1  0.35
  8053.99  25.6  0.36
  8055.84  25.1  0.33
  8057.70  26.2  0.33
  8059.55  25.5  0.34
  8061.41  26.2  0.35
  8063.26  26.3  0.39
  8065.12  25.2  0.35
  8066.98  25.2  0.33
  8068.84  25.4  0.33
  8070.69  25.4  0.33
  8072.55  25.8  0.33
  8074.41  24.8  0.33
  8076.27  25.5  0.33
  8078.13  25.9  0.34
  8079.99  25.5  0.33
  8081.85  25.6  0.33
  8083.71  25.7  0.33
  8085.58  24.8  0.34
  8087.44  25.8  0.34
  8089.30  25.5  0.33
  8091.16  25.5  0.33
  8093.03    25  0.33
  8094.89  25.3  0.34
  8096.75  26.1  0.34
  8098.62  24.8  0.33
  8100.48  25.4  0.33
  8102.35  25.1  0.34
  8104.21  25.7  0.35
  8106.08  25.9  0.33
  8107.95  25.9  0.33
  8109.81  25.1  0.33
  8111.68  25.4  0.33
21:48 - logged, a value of 1.8 Angstrom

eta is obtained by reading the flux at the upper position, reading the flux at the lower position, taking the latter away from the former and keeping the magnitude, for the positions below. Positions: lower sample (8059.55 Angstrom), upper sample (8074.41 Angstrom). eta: 0.70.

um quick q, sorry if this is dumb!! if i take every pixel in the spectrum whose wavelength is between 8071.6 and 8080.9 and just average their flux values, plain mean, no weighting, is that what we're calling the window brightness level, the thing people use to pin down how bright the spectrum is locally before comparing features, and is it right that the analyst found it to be 25.5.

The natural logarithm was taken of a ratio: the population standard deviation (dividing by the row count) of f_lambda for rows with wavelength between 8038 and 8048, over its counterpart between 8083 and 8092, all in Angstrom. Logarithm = 1.1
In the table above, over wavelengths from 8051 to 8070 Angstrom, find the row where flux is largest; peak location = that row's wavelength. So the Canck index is 8063.26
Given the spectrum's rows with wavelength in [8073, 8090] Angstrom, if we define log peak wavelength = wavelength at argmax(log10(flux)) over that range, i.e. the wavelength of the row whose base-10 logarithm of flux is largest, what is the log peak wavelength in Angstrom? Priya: 8078.13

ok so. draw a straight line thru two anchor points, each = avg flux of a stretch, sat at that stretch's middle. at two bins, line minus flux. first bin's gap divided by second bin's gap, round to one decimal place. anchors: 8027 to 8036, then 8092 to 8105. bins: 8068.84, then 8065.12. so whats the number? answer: 0.4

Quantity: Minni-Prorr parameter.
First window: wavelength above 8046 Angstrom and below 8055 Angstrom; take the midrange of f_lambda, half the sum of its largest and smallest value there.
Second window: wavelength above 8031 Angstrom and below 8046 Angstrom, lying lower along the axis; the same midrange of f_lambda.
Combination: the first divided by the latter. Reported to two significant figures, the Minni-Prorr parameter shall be 0.96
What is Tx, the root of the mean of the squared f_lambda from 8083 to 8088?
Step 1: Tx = 25.44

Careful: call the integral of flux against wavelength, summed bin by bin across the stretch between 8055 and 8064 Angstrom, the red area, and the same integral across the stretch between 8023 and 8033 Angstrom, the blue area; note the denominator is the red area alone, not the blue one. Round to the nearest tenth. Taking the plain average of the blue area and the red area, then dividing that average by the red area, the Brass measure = 1.0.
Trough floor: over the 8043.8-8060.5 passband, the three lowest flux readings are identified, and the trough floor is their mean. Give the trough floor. 24.77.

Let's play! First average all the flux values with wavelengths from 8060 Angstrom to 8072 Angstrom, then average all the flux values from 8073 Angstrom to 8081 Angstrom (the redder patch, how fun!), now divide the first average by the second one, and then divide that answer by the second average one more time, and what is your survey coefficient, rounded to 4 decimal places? 0.0396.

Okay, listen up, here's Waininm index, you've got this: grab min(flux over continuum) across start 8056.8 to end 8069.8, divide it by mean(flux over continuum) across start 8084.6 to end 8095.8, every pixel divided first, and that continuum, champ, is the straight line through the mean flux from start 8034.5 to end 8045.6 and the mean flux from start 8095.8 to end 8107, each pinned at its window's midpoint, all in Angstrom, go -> 0.99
